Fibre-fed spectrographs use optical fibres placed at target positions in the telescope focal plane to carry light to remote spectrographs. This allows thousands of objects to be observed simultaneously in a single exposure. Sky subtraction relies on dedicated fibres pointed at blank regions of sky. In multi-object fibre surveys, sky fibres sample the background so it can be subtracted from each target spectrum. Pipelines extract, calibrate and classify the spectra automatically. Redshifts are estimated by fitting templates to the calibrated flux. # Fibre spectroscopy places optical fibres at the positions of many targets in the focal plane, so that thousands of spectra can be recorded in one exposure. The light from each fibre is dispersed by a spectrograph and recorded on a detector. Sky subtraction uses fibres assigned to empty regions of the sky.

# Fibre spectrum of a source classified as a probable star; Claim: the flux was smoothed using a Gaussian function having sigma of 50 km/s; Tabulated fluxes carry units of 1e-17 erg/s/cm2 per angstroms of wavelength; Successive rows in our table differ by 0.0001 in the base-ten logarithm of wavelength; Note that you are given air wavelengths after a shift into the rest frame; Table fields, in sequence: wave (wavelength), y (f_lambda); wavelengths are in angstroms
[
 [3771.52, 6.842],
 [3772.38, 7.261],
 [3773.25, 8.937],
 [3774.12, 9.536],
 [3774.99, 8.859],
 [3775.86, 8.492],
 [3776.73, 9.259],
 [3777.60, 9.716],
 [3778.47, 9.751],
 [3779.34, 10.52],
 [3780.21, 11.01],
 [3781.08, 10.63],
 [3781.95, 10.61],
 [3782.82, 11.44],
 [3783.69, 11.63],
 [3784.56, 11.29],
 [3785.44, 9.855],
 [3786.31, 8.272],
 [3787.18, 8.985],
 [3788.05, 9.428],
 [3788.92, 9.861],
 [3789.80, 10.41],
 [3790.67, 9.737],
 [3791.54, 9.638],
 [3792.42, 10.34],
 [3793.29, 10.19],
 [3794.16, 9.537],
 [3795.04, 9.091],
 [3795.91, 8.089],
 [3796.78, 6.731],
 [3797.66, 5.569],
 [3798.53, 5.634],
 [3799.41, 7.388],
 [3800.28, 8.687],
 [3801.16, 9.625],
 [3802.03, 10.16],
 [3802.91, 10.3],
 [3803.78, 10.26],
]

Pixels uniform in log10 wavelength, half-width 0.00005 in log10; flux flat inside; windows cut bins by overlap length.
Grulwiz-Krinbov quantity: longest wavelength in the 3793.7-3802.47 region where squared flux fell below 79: 3800.28 angstroms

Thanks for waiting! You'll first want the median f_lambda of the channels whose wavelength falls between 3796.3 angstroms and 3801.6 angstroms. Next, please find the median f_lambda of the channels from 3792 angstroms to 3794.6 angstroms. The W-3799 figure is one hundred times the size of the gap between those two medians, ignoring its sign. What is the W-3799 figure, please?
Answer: 313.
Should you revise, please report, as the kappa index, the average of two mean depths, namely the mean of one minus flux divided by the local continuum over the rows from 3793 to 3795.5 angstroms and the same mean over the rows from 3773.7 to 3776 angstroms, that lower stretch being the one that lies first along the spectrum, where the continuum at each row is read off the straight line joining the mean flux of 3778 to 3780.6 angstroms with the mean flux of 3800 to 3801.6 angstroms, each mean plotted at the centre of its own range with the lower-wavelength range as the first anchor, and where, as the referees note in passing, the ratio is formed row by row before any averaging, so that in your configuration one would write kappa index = 0.08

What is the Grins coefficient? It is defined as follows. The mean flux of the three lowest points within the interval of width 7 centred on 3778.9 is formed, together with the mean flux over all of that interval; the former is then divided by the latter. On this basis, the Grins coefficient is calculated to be 0.916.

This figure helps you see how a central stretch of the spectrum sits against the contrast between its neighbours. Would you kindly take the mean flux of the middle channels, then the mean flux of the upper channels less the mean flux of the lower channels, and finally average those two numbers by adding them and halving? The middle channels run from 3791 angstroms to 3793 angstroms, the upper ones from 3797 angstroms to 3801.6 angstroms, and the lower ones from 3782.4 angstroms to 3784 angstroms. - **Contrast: 2.9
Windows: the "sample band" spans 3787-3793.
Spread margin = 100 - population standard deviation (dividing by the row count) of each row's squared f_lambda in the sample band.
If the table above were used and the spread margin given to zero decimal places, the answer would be 91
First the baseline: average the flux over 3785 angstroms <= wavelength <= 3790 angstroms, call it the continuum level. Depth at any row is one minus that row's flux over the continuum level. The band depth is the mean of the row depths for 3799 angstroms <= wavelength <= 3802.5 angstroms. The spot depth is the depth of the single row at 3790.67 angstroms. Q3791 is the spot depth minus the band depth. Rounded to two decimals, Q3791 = -0.08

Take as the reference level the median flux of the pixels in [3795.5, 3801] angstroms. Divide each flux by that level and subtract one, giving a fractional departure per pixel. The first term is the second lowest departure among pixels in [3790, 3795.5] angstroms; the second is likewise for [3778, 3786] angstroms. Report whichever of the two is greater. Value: 0.396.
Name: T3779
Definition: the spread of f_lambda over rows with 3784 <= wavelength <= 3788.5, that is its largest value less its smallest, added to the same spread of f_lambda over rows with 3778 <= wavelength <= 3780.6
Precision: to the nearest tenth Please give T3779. 4.3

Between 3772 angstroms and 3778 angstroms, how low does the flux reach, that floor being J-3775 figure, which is 7.261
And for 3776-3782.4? 9.259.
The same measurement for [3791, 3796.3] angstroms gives 8.089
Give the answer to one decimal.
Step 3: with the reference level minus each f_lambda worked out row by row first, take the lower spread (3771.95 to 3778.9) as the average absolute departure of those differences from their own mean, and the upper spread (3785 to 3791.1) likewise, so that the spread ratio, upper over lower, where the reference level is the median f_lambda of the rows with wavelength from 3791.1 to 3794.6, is 0.9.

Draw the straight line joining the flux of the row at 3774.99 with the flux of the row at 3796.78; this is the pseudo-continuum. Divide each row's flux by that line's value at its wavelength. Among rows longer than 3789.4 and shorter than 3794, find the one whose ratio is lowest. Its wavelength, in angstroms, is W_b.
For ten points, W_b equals 3790.67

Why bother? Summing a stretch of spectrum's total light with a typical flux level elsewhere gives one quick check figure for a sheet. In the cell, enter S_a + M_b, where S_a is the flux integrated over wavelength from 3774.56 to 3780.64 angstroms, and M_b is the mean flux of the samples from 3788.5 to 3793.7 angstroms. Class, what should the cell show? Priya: 69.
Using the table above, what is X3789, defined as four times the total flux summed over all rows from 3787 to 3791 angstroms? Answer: 194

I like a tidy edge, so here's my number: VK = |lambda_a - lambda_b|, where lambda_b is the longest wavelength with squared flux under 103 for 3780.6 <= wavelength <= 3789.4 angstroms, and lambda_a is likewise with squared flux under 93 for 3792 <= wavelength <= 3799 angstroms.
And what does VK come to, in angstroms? 9.6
